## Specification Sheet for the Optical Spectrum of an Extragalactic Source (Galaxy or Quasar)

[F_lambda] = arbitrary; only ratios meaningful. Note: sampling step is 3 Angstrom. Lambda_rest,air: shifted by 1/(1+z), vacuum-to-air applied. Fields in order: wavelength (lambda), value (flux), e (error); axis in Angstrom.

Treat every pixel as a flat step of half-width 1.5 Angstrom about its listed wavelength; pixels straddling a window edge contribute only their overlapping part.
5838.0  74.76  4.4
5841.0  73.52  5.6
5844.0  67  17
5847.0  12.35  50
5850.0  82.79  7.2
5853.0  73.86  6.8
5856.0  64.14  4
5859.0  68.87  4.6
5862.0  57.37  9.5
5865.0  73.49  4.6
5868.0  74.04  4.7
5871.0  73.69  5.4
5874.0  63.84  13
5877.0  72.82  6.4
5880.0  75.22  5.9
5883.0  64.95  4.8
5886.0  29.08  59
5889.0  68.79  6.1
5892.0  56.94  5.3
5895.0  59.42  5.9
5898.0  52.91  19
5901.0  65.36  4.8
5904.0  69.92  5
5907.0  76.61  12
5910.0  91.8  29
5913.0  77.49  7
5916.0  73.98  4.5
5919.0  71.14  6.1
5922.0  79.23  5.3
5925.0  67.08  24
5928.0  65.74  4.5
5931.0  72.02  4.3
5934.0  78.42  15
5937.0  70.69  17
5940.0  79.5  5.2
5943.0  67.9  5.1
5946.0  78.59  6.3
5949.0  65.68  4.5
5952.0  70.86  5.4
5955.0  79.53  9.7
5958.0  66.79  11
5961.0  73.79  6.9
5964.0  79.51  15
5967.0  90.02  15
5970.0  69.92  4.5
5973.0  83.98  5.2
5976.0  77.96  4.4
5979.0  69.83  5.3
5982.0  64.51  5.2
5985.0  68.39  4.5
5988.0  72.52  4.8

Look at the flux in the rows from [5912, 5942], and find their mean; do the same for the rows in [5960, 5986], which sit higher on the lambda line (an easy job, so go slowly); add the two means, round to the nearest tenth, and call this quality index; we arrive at 148.9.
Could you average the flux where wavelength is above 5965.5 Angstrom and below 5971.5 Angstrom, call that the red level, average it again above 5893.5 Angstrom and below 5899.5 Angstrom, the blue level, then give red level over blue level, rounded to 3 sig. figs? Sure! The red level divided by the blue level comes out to 1.42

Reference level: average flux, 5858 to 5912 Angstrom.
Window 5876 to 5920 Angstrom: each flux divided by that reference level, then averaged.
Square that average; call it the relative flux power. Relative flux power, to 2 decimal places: 1.02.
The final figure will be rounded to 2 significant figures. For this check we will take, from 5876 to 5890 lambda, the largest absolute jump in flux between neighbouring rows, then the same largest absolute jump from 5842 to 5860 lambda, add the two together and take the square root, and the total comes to 10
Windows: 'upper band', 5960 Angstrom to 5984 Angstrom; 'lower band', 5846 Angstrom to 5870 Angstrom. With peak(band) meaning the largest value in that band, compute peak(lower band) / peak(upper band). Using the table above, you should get 0.92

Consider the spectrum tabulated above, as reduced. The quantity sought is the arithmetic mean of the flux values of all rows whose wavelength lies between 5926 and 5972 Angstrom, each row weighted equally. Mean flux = 74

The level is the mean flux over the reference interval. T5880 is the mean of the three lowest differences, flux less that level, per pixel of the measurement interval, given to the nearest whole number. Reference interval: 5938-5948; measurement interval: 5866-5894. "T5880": -25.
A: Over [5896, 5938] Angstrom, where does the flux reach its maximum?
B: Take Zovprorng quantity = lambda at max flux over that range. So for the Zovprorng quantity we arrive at 5910.0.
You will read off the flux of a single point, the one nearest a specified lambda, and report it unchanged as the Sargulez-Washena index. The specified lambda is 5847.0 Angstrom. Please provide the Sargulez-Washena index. 12.35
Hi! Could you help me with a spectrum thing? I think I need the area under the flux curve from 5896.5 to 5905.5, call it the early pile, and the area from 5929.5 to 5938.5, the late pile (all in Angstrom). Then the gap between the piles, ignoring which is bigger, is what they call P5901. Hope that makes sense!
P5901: 99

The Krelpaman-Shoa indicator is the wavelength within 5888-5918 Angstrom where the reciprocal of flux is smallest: 5910.0 Angstrom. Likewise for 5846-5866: 5850.0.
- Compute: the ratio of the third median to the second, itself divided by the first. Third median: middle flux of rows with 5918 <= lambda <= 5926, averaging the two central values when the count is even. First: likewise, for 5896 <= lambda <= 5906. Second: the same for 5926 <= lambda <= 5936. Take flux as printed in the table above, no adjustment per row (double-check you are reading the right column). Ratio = 0.0151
